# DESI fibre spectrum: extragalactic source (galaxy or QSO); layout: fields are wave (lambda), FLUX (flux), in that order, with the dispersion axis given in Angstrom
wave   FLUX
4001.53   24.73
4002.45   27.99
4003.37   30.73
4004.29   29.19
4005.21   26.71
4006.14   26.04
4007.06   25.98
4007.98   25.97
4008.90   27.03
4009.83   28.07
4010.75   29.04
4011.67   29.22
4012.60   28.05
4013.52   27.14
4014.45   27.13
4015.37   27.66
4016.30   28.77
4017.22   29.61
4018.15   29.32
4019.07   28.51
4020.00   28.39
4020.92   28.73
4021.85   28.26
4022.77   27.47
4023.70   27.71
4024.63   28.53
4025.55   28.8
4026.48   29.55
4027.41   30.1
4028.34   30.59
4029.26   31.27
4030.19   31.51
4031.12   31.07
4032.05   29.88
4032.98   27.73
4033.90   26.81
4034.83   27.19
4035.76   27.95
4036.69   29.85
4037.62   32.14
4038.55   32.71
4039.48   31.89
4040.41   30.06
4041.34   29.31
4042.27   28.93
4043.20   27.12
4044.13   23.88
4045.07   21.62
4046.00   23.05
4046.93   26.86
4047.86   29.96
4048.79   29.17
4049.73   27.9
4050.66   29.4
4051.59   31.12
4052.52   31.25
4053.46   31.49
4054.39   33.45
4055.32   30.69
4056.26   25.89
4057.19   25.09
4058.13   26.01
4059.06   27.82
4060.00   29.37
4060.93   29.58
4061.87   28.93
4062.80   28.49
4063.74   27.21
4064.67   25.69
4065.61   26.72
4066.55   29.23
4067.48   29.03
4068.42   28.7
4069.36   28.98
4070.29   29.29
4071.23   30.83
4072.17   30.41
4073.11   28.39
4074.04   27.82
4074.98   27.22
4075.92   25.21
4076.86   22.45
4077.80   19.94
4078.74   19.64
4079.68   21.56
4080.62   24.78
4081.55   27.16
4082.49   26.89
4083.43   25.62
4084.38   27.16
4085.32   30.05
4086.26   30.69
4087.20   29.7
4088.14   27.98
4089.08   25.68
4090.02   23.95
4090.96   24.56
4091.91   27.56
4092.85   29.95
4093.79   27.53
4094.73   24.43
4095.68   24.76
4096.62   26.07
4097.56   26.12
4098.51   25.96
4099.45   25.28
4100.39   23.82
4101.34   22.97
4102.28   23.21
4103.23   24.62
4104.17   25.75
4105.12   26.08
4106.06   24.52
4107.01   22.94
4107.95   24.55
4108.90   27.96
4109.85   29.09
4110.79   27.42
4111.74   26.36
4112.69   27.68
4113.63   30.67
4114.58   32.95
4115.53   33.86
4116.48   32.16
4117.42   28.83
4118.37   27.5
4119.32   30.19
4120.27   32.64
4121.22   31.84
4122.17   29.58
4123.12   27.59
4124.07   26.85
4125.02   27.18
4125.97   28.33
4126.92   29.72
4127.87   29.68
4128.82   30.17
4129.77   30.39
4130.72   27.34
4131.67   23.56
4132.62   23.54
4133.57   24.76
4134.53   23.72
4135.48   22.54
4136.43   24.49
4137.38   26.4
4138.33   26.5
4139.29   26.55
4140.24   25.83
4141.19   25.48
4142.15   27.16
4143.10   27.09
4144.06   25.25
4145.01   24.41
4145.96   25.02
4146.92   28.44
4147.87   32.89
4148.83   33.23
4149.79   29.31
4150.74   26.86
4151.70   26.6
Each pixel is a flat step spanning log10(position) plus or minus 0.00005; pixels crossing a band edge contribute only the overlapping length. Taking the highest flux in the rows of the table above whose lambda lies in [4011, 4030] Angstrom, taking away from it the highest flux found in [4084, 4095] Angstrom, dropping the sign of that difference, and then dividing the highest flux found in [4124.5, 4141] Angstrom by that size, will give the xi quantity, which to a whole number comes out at 52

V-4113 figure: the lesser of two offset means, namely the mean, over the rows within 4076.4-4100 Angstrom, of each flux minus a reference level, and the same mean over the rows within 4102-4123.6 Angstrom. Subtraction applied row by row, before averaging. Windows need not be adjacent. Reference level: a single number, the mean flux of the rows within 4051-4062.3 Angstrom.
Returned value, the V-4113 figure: -3.4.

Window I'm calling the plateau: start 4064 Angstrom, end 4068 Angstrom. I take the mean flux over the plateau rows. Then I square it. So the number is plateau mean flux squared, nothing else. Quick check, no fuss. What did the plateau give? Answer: 765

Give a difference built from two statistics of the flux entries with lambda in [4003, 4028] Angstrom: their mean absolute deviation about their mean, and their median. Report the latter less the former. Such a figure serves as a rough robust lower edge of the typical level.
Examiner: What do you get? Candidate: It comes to 27.4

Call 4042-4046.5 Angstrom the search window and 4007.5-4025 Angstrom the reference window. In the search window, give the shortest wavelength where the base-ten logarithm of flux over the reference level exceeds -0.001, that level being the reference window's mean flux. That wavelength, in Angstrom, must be 4042.27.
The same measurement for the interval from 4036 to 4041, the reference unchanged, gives 4036.69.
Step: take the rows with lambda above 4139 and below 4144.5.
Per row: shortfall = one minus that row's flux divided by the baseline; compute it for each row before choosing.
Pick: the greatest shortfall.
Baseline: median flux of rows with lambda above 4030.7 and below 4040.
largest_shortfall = 0.15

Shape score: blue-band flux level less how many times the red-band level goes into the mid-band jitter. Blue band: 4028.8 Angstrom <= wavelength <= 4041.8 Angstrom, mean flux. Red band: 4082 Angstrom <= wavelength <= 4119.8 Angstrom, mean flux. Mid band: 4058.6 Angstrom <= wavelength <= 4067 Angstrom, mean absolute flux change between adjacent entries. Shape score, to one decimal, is 29.9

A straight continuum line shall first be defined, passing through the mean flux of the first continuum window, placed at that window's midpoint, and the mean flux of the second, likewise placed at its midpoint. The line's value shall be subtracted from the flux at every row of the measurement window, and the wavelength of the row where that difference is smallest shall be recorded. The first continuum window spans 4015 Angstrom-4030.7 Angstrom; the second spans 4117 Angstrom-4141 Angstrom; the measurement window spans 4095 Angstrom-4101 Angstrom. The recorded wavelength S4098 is 4100.39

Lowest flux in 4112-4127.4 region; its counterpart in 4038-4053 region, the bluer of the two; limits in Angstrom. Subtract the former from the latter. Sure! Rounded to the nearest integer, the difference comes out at -5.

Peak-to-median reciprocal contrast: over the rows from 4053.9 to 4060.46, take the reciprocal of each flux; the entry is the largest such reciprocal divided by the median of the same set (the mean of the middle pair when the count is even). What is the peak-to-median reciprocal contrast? 1.11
